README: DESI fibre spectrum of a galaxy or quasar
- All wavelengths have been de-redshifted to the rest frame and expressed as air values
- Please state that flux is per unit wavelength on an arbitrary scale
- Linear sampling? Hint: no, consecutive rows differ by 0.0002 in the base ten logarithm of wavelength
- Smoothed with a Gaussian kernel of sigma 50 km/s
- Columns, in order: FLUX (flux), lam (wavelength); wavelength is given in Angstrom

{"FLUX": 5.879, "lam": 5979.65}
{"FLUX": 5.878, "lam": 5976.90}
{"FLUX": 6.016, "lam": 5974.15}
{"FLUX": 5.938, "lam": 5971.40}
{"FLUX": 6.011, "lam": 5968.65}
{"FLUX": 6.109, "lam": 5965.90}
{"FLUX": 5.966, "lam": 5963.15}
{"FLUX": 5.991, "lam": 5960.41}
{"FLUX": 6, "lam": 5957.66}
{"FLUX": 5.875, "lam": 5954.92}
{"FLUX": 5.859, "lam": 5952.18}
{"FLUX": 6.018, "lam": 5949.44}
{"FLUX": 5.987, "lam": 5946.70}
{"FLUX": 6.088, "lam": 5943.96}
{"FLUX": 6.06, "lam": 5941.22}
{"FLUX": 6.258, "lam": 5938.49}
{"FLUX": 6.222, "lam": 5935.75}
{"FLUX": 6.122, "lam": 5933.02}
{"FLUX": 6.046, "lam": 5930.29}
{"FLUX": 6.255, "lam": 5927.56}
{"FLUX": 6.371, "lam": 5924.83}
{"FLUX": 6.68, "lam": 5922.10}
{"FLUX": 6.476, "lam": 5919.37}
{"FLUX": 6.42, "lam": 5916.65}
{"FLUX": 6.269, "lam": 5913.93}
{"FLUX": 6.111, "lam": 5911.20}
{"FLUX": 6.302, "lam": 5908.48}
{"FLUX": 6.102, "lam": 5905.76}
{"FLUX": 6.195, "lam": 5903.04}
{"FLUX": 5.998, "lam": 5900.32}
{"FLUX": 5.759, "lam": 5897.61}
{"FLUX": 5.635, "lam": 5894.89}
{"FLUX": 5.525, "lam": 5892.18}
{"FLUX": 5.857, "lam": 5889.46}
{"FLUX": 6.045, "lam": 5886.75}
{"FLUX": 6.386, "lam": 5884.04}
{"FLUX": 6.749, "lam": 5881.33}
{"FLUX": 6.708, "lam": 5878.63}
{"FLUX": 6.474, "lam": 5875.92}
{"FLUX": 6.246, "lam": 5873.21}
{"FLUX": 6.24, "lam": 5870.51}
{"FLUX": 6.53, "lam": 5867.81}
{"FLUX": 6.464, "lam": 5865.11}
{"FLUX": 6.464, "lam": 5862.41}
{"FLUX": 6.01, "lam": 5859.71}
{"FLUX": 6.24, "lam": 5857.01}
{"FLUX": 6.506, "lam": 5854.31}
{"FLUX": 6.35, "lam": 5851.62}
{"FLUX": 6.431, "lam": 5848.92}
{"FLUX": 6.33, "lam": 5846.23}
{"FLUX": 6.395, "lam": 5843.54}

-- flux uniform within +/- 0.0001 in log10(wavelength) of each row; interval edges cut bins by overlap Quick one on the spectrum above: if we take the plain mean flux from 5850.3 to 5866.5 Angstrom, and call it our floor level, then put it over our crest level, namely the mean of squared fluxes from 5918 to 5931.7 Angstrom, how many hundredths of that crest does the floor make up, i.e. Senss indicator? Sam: 15.6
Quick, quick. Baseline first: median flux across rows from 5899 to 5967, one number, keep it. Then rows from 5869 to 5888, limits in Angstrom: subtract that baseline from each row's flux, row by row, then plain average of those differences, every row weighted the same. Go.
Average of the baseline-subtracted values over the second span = 0.30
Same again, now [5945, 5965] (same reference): -0.15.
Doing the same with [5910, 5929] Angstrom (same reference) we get 0.26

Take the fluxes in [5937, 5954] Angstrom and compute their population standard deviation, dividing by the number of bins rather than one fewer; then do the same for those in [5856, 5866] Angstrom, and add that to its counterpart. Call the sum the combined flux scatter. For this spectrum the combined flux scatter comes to 0.308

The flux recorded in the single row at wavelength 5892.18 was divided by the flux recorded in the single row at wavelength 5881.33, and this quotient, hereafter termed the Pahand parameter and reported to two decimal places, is 0.82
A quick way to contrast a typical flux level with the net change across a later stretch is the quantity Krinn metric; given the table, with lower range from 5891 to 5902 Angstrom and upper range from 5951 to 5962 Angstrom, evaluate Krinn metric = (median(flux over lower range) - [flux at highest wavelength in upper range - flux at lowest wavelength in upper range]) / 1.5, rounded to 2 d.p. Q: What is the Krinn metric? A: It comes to 3.71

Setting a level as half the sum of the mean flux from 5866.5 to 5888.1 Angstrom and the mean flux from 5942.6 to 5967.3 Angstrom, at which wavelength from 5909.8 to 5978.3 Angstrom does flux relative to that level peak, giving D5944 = 5922.10 Angstrom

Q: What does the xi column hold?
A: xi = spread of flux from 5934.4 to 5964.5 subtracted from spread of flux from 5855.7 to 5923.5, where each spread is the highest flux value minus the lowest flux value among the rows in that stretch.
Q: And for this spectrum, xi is 0.8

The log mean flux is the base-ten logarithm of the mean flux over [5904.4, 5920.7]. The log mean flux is 0.798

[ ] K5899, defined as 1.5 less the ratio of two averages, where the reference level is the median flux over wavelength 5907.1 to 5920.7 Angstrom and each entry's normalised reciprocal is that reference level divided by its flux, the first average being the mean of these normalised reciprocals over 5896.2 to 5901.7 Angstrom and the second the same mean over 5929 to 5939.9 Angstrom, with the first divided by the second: 0.45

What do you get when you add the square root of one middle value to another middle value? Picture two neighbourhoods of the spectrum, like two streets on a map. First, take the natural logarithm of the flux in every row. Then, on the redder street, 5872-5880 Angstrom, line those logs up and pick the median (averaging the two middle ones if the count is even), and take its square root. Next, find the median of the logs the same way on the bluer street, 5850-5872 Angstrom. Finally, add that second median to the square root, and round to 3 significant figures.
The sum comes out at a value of 3.22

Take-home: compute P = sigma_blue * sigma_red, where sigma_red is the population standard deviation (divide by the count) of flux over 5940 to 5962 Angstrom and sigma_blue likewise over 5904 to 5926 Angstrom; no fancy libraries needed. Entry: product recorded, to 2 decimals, 0.01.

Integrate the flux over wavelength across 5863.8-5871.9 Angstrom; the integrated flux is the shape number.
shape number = 52.0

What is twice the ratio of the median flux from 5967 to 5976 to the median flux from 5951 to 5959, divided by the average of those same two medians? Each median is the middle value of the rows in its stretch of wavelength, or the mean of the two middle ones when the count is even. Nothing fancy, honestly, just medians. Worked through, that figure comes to 0.34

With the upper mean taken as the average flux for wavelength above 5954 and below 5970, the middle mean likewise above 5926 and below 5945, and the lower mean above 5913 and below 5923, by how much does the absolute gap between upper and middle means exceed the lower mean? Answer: -6.30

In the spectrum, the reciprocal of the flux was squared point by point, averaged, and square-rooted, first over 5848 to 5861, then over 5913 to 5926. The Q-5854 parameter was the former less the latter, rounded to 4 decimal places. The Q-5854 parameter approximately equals 0.0034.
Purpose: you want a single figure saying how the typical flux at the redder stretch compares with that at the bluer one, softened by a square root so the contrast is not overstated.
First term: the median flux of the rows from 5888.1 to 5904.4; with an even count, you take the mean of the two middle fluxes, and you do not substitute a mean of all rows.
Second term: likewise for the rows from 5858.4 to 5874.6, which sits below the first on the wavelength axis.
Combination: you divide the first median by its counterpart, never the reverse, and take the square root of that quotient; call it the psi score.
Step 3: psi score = 0.96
